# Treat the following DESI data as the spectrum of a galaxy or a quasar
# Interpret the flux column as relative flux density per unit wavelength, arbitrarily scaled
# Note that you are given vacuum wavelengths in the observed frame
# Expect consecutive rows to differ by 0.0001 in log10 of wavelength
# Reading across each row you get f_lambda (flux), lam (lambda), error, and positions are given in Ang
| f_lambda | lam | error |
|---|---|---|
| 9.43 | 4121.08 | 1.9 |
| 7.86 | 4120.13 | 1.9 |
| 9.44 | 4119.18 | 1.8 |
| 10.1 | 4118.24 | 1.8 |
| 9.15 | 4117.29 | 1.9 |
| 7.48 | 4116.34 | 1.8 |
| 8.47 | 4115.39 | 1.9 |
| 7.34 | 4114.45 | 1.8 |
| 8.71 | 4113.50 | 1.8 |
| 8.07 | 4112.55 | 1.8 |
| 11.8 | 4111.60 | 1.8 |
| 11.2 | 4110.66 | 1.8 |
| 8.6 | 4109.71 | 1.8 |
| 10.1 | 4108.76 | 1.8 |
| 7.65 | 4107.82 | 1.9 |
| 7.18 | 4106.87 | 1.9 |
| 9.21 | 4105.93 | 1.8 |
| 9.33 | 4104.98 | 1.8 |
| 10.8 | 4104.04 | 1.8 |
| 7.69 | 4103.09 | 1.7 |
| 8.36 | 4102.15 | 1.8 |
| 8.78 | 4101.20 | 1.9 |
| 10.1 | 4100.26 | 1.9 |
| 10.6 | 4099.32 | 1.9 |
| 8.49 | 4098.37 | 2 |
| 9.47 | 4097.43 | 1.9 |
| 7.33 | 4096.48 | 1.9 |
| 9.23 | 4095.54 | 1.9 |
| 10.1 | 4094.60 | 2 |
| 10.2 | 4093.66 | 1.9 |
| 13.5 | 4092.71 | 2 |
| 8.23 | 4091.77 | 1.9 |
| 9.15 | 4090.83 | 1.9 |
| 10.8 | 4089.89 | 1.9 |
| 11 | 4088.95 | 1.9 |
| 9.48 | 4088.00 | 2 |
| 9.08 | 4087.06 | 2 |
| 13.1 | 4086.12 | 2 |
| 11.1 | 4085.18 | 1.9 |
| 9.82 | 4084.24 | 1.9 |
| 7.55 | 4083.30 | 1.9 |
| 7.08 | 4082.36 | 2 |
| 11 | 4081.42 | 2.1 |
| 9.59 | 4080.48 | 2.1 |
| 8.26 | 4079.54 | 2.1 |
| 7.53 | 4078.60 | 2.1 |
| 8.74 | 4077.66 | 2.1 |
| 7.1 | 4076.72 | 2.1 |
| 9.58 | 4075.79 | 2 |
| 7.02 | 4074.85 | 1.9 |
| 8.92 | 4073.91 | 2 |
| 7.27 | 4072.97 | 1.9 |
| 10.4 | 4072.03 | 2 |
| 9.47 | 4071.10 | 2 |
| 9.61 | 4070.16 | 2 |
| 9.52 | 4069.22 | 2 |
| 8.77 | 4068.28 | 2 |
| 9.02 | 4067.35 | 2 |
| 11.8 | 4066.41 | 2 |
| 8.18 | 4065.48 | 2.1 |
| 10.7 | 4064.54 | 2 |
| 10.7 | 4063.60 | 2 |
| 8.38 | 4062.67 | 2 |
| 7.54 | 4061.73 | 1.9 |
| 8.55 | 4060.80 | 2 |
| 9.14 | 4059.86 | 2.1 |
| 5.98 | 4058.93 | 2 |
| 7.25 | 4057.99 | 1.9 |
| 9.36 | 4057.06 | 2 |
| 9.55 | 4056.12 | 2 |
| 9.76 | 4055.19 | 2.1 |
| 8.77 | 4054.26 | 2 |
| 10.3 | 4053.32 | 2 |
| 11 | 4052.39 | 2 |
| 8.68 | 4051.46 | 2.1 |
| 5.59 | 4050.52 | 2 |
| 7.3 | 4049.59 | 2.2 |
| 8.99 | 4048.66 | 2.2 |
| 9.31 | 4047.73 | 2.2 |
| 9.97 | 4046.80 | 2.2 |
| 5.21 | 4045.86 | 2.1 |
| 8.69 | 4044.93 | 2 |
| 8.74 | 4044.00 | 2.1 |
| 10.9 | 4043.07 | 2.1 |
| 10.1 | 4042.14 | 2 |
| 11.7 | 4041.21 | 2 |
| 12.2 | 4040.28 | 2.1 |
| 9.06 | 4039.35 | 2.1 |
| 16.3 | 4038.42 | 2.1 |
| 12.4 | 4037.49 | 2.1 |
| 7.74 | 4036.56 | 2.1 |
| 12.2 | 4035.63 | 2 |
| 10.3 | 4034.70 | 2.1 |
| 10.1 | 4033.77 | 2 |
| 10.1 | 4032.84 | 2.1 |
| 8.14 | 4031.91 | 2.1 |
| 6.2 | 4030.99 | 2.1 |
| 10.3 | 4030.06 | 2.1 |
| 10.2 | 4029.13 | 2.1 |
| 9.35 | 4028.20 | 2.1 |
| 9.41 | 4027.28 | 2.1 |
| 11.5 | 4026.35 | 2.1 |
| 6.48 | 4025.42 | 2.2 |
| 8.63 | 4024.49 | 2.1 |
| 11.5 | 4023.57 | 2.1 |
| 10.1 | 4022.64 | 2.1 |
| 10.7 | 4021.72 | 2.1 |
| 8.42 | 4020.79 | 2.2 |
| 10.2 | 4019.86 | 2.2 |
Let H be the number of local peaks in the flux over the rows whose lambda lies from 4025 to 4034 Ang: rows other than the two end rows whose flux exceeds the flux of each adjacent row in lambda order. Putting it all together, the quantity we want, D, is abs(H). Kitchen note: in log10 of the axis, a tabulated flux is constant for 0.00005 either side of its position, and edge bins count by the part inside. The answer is 2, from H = 2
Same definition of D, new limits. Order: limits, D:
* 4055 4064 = 1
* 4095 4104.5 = 2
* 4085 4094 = 3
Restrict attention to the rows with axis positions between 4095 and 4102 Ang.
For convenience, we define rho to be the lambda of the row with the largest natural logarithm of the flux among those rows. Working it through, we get 4099.32 Ang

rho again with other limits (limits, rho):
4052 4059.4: 4052.39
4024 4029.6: 4026.35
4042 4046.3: 4043.07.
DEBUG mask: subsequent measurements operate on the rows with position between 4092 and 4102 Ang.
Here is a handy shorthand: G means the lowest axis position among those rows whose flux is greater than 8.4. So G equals 4092.71 Ang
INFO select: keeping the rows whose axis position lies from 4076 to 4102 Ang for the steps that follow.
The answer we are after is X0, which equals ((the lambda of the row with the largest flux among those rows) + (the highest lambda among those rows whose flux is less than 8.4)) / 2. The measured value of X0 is 4094.6 Ang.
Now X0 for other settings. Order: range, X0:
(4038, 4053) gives 4044.5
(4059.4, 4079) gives 4072.5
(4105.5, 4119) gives 4114.0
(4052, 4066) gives 4058.9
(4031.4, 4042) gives 4037.5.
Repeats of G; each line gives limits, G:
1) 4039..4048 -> 4039.35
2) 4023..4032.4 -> 4023.57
